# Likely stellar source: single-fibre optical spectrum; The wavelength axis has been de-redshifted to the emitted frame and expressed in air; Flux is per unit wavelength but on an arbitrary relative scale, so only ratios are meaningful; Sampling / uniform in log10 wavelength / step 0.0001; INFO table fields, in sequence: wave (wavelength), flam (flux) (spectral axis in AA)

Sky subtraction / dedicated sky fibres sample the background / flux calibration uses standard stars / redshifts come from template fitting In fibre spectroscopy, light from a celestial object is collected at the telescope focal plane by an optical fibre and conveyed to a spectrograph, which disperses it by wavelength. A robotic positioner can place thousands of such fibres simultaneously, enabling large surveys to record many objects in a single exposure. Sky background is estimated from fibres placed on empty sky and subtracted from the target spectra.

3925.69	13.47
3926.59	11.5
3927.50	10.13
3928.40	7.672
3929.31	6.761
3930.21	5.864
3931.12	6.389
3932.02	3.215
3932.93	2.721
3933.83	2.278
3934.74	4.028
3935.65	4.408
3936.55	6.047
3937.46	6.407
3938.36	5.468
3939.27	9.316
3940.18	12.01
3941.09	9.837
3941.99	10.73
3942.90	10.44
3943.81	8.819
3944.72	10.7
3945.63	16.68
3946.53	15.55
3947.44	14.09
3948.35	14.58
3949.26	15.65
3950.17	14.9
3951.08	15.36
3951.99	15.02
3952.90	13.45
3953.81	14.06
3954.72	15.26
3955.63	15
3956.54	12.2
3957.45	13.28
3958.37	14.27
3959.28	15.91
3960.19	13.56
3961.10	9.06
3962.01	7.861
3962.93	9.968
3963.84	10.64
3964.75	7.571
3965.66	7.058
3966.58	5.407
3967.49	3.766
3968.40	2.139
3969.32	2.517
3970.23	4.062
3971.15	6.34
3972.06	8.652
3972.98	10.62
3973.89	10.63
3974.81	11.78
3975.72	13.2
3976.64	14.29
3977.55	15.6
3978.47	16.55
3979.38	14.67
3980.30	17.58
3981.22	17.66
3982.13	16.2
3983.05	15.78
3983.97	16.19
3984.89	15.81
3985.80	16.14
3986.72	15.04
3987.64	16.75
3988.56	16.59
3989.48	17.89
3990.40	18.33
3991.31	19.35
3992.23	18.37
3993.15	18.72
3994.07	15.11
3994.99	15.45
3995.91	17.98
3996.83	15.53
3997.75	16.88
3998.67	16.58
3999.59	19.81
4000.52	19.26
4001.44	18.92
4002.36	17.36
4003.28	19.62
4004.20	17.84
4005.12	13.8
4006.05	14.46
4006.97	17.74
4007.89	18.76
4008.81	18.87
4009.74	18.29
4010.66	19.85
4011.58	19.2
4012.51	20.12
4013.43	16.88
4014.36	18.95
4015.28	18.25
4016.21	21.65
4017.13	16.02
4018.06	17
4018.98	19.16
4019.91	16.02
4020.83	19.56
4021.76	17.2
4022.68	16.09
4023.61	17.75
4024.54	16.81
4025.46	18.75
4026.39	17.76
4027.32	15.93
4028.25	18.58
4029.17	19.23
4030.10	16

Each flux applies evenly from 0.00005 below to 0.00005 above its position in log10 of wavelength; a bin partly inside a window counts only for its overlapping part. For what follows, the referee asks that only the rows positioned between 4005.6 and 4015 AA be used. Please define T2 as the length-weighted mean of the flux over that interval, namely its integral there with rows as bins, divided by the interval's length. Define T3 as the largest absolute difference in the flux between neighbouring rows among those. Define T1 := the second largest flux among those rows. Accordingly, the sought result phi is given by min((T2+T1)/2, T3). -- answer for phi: 3.28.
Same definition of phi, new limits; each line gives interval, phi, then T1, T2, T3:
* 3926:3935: 3.17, 10.13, 6.2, 3.17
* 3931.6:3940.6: 3.85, 9.316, 5.6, 3.85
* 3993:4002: 3.61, 19.26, 17.4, 3.61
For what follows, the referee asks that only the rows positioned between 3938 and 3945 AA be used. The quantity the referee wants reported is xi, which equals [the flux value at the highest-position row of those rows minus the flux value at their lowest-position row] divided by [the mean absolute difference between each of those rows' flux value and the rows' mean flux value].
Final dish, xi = 3.9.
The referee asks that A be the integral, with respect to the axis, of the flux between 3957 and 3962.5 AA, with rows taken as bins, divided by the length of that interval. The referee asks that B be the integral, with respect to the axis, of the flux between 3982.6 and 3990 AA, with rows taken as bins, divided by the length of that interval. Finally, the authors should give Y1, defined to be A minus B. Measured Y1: -4.0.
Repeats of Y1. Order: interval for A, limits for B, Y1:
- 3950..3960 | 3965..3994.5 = 1.3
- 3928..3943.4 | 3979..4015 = -10.7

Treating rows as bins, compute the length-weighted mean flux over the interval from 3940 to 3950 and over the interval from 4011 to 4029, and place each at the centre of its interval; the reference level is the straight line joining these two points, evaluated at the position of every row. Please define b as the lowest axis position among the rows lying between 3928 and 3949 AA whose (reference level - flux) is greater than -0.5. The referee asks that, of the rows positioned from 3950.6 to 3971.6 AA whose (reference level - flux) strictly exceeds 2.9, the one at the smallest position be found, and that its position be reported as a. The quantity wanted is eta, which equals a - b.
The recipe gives 32.7 AA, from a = 3961.10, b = 3928.40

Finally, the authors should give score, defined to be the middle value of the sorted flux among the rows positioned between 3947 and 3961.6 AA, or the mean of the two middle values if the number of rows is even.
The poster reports 14.4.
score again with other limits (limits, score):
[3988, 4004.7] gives 17.9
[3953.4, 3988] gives 13.4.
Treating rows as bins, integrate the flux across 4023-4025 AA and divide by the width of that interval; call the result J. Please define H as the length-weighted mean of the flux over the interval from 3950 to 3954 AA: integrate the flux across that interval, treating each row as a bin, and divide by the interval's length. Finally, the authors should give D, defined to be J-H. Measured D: 2.6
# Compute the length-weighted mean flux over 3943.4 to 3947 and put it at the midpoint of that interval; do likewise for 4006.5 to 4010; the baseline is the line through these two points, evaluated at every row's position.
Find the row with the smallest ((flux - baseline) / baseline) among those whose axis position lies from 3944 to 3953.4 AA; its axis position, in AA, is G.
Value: 3944.72 AA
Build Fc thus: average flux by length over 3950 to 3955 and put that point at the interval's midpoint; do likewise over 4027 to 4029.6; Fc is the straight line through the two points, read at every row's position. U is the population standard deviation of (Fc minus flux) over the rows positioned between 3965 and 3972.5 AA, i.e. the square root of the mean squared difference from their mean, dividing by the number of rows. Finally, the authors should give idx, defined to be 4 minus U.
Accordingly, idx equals 1.89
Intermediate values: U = 2.1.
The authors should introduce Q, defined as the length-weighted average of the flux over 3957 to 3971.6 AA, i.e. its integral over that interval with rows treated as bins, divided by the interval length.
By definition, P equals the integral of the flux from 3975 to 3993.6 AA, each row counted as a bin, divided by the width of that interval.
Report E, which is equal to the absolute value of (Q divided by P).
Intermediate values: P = 16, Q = 8.3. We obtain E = 0.5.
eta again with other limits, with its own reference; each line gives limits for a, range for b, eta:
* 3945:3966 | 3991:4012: -33.0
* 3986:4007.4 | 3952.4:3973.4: 52.2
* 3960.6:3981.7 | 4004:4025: -44.0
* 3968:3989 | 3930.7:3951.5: 37.3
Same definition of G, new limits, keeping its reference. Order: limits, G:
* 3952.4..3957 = 3956.54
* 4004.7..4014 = 4005.12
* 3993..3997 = 3994.07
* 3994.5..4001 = 3996.83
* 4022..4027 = 4022.68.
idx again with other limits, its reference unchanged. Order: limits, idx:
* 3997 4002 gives 2.73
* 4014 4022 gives 2.23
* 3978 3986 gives 3.11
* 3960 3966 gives 1.86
